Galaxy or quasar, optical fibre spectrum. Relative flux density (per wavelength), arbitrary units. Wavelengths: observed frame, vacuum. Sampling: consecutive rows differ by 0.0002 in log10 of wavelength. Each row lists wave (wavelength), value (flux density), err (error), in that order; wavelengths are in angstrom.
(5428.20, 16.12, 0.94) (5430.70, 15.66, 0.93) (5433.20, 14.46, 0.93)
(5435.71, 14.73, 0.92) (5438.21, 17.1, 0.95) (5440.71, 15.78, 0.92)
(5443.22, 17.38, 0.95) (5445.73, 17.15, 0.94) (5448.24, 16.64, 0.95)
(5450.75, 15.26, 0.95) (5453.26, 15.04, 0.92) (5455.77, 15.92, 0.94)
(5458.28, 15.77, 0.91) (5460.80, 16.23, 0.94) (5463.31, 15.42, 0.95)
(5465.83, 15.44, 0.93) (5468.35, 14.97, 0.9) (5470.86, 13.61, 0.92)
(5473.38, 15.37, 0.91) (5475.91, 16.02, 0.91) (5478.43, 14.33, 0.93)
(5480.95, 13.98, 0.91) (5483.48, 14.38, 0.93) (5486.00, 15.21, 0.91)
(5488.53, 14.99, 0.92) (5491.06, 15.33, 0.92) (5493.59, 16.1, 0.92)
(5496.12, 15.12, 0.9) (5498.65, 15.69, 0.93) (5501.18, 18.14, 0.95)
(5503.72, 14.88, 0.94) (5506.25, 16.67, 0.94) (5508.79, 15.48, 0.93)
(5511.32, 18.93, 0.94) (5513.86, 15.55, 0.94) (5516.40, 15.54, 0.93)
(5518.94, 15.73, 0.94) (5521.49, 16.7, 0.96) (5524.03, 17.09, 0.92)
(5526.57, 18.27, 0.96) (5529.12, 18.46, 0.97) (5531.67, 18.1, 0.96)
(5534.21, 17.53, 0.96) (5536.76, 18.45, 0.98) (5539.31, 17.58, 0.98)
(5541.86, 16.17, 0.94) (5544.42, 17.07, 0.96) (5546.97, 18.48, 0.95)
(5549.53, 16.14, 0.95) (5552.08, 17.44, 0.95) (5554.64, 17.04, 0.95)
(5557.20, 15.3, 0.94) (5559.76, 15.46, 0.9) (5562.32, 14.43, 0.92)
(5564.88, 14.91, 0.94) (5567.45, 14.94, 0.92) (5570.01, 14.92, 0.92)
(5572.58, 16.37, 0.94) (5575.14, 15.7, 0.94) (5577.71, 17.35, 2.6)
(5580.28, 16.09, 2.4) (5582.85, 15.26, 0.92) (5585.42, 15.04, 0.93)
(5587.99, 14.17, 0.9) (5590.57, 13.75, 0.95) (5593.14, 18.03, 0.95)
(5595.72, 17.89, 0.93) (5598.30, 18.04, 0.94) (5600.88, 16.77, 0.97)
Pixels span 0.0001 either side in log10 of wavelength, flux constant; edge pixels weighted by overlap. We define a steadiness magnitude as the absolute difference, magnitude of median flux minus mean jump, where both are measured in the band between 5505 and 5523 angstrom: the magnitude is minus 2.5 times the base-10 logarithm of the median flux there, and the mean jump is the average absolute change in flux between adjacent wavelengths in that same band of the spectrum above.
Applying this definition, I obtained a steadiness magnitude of 4.5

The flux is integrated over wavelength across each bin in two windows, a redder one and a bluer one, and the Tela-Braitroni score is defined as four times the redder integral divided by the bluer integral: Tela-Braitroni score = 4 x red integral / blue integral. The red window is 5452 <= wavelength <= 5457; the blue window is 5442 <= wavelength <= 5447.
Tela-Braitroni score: 3.59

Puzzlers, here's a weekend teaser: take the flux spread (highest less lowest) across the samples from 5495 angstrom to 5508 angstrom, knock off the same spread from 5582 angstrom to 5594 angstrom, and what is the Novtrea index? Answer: -1.0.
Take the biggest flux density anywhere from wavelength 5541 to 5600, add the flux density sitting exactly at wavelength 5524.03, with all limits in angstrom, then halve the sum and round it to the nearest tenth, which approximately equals 17.8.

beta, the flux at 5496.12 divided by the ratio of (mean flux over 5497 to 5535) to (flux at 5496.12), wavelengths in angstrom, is 13.6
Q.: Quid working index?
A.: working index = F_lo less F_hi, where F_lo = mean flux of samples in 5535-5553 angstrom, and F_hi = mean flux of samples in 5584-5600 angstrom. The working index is 1.2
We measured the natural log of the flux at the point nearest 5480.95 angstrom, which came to 2.64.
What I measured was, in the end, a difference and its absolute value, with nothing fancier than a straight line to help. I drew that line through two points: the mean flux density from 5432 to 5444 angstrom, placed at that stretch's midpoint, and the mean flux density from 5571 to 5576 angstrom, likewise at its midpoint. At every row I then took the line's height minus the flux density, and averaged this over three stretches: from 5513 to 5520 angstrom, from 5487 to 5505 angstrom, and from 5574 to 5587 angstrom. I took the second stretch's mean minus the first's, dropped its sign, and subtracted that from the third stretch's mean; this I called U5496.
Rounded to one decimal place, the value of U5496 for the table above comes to 0.0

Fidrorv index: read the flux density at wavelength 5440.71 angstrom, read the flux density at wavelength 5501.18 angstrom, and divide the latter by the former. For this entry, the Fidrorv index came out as 1.15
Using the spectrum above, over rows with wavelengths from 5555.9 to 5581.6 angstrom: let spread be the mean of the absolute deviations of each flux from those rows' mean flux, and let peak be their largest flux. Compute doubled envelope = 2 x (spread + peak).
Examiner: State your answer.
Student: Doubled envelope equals 36.0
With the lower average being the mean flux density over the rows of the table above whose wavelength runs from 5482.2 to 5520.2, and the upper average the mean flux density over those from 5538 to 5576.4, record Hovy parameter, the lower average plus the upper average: 32.0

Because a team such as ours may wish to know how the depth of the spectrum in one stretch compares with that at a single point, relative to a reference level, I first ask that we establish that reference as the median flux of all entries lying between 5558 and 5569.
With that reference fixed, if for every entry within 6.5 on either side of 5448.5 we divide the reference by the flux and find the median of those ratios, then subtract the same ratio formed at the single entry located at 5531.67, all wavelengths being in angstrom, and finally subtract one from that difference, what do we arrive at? -0.93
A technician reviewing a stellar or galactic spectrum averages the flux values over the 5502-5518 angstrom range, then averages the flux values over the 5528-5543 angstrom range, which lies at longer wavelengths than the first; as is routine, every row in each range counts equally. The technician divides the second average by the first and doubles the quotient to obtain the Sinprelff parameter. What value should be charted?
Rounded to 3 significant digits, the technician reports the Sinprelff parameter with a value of 2.19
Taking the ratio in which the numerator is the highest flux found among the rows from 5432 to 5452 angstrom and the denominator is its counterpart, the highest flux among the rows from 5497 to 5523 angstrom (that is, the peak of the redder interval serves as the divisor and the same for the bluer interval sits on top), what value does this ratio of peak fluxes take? 0.92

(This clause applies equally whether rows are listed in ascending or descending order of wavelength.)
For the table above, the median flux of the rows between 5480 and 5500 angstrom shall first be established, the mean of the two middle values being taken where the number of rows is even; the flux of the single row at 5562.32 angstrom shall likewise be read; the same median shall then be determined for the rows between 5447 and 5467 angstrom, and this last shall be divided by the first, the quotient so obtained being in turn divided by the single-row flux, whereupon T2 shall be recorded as 0.071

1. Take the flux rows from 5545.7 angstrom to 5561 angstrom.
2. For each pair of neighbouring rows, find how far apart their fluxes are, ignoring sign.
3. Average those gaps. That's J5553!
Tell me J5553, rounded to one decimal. 1.2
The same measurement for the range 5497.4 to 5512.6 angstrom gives 2.4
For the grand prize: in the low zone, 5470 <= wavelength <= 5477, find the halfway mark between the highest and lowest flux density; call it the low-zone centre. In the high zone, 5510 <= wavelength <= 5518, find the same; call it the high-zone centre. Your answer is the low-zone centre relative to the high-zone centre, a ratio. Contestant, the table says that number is 0.86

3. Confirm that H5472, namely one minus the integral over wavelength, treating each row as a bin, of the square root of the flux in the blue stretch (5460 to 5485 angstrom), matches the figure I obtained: -96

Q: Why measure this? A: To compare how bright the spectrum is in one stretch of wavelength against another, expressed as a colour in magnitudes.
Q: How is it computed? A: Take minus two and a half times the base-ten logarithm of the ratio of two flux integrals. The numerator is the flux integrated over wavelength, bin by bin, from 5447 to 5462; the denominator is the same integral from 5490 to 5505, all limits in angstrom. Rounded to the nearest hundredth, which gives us 0.01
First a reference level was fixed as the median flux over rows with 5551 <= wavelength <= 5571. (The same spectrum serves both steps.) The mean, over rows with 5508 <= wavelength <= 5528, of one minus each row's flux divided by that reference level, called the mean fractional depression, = -0.10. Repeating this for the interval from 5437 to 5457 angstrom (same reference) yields -0.08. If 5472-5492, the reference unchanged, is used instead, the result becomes 0.01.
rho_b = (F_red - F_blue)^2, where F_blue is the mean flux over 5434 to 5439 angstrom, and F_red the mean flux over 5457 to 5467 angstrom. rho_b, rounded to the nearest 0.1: 0.0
